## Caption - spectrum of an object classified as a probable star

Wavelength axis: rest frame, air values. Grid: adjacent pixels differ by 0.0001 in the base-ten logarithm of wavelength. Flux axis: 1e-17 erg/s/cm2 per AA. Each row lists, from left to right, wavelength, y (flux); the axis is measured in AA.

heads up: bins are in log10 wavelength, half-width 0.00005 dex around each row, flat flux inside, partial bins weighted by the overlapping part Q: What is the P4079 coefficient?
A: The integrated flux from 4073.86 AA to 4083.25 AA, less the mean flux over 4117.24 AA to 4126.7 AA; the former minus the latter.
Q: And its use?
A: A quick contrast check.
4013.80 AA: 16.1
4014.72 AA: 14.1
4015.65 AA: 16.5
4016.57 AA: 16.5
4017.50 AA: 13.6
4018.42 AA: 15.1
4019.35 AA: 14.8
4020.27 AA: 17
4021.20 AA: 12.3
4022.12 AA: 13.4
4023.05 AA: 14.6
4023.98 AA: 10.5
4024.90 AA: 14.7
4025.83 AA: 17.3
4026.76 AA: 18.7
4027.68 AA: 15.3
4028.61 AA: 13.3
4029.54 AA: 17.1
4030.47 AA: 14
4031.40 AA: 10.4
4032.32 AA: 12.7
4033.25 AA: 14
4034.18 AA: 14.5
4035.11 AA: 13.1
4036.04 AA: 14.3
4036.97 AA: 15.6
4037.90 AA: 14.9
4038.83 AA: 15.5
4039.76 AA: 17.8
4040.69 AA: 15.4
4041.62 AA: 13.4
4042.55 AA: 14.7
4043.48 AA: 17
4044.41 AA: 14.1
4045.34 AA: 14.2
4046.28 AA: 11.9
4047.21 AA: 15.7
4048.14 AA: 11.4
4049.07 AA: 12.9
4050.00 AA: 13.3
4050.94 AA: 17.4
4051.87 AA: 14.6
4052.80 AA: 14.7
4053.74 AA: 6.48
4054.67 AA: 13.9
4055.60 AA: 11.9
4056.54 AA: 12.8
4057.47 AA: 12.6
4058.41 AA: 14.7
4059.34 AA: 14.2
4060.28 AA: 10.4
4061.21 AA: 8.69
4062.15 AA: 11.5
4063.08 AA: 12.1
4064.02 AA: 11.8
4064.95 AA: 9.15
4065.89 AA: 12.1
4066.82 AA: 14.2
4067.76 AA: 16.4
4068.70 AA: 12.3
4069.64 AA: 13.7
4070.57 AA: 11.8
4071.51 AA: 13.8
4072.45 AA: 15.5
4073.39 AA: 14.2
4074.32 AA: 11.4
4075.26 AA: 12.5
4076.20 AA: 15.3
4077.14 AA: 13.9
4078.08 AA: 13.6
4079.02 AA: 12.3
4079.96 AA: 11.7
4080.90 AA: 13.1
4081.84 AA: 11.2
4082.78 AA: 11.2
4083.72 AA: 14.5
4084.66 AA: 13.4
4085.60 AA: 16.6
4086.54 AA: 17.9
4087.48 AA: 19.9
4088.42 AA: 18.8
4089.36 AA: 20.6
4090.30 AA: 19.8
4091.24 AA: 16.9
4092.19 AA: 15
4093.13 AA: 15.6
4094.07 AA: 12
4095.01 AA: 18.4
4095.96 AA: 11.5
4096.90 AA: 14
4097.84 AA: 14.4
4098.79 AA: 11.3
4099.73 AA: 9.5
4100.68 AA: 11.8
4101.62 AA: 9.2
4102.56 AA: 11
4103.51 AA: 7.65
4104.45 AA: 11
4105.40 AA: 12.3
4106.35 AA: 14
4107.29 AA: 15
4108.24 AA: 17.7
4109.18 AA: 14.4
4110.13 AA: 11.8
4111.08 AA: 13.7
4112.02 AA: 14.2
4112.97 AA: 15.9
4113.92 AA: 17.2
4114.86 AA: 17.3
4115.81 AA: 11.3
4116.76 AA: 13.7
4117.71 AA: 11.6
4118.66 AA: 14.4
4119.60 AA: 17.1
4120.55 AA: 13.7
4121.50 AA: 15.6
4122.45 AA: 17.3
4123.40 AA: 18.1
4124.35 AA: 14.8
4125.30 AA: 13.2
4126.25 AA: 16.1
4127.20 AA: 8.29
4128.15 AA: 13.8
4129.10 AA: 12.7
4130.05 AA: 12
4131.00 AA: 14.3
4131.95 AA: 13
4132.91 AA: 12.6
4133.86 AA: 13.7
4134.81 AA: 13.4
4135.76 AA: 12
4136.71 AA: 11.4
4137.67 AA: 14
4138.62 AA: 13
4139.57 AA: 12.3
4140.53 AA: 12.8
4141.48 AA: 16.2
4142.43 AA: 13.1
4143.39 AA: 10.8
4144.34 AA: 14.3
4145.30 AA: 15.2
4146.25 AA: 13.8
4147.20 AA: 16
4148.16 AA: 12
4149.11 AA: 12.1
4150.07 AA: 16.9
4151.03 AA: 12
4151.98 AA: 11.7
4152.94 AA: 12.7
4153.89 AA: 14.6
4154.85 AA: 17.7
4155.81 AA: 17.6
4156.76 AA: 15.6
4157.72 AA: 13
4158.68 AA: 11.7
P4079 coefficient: 103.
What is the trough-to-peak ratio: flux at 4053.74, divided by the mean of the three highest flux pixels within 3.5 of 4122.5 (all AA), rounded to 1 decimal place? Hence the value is 0.4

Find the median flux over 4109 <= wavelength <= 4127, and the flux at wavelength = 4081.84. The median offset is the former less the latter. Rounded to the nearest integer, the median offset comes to 3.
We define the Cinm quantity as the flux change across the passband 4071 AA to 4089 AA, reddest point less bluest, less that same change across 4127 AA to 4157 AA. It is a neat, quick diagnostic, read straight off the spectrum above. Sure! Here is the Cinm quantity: -2.3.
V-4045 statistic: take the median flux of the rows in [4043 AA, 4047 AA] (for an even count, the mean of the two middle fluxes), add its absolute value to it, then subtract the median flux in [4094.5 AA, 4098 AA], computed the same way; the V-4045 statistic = 14.1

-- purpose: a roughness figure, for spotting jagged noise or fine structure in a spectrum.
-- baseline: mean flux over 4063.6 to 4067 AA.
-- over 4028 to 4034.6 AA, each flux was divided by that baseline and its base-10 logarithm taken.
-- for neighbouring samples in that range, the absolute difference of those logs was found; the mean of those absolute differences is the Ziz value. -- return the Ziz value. 0.08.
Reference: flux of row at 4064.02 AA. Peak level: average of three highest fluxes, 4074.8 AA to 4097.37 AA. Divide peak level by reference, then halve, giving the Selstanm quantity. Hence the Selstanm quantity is 0.9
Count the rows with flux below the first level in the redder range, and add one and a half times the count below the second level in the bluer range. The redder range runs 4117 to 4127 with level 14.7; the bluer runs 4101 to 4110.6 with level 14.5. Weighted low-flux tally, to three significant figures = 16.0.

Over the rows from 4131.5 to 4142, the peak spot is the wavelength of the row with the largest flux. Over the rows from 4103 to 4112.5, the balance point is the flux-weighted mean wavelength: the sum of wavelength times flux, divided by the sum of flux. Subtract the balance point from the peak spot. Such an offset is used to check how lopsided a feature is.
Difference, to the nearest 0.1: 33.4 AA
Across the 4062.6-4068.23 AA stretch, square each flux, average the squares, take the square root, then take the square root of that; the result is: 3.58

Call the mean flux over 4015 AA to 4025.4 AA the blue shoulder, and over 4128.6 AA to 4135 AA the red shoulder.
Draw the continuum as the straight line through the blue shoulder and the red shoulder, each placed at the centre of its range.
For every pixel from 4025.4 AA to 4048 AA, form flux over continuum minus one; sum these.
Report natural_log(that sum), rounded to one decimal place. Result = -0.1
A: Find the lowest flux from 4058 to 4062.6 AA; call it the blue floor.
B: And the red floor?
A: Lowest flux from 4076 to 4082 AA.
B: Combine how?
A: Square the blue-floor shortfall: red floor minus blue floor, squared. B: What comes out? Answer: 6.3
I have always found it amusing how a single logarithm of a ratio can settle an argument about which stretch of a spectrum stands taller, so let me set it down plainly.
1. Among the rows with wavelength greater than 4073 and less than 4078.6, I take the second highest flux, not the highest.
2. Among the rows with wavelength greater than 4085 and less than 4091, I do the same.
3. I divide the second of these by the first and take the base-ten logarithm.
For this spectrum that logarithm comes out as 0.15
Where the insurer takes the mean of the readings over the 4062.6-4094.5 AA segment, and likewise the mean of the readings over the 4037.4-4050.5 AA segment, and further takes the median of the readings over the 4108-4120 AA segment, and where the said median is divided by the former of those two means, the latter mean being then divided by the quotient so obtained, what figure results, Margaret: 14.3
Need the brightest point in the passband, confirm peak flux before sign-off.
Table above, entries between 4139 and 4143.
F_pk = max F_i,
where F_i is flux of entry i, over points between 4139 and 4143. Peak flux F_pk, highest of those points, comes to 16.2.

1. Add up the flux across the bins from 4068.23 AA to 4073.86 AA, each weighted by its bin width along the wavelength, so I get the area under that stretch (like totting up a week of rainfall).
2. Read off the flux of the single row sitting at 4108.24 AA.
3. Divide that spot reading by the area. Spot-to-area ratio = 0.23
